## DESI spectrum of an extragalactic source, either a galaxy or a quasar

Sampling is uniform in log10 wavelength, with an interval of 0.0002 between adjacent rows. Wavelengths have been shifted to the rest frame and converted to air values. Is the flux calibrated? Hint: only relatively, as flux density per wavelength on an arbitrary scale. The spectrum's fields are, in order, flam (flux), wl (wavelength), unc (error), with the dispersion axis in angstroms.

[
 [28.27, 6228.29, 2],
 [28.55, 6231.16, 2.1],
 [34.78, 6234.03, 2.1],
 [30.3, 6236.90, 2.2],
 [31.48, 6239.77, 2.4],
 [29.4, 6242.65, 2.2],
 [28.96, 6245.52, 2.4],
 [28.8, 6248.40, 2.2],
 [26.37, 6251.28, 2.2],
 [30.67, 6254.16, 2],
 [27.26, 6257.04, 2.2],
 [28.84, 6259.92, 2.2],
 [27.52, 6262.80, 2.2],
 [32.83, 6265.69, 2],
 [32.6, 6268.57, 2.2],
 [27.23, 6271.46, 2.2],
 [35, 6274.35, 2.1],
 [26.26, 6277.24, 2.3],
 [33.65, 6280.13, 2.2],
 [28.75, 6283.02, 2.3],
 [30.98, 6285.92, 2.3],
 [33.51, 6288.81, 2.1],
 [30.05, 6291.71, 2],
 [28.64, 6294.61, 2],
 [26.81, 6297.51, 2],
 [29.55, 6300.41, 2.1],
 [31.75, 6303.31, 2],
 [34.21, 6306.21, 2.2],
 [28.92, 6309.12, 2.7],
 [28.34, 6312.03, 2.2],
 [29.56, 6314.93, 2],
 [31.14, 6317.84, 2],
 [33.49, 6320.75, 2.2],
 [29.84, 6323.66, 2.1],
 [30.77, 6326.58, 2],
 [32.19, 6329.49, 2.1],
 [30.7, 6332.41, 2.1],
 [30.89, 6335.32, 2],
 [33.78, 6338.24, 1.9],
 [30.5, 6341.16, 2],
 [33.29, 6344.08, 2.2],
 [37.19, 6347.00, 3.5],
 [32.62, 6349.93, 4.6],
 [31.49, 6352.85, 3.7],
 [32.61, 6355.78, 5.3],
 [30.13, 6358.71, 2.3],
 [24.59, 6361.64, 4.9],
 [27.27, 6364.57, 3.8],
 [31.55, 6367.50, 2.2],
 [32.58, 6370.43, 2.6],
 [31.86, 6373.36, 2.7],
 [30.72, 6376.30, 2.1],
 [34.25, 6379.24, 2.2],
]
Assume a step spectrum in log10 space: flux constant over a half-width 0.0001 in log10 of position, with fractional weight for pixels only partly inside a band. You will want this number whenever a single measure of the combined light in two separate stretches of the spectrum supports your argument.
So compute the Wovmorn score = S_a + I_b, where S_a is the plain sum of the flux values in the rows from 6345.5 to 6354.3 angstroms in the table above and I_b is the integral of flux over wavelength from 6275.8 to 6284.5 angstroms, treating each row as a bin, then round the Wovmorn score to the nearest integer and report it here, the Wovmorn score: 358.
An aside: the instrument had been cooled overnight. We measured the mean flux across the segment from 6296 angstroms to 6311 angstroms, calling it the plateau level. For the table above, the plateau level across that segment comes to 30.2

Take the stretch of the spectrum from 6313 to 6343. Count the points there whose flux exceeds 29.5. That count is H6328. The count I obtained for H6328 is 10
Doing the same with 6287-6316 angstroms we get 6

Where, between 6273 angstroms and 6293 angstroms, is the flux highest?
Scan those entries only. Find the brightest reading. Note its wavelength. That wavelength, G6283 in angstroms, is 6274.35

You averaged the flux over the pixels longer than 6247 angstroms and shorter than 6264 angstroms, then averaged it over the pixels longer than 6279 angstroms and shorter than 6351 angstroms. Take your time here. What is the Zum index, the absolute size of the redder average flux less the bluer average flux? 3.0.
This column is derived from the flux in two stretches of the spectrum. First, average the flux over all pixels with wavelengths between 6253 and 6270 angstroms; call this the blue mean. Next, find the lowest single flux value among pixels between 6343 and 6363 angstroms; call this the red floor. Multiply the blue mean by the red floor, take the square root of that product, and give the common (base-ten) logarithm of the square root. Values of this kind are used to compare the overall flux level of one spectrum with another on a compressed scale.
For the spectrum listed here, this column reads 1.434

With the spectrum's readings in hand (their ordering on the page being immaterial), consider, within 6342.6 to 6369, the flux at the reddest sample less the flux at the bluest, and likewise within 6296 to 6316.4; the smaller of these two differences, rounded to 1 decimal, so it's -1.7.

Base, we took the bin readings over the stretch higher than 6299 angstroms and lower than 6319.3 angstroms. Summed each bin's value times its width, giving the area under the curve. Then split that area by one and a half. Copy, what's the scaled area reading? 413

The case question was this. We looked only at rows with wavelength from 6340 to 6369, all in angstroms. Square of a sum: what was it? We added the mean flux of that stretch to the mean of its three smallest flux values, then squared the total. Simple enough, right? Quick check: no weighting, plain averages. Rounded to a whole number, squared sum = 3417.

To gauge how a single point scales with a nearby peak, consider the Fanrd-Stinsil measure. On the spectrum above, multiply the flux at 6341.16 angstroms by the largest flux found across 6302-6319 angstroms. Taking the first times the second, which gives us 1043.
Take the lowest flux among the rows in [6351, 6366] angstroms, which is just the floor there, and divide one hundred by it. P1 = 4.07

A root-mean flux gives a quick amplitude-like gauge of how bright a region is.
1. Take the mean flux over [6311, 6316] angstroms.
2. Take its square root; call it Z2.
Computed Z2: 5.38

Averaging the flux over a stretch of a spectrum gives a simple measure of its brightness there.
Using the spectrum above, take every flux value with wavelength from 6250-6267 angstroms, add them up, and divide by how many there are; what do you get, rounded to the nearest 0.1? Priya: 28.9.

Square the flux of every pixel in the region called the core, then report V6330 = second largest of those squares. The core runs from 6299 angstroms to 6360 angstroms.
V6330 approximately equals 1170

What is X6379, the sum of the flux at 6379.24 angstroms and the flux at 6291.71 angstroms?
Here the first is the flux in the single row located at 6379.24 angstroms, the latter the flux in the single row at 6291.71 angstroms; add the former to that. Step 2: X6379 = 64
